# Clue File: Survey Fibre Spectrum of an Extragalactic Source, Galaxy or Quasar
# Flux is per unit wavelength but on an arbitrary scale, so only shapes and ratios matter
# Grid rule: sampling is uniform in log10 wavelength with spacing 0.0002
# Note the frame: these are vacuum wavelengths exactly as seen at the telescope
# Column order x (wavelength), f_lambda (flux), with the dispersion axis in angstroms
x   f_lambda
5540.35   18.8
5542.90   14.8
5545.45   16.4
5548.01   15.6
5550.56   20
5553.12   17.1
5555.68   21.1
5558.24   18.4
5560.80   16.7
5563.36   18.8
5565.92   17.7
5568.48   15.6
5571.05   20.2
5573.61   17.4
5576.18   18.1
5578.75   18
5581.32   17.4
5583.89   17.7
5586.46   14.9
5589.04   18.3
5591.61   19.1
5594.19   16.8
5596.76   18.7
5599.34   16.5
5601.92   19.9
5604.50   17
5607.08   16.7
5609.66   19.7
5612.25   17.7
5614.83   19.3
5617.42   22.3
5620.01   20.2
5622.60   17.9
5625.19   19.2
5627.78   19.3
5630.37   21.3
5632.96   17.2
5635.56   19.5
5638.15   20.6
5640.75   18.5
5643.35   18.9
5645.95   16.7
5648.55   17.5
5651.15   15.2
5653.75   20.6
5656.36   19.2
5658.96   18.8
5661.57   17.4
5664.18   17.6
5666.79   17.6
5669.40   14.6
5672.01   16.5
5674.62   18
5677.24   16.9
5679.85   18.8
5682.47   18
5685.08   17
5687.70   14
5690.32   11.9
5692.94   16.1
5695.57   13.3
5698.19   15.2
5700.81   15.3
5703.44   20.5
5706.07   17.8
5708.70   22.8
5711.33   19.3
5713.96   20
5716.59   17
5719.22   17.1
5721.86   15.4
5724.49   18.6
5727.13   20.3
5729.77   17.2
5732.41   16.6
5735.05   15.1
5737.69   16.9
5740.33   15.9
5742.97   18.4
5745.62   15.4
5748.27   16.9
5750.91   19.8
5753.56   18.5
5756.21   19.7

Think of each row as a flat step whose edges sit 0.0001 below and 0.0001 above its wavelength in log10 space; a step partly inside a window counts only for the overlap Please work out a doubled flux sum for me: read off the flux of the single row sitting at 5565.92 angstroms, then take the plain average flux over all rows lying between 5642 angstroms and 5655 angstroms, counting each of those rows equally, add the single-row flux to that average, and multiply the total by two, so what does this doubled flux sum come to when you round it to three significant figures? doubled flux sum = 71.0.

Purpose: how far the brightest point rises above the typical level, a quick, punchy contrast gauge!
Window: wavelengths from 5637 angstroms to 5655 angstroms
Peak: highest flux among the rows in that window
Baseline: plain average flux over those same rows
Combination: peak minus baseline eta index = 2.3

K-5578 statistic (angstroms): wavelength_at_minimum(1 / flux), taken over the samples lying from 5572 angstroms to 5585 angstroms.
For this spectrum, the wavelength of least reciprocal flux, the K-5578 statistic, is 5576.18 angstroms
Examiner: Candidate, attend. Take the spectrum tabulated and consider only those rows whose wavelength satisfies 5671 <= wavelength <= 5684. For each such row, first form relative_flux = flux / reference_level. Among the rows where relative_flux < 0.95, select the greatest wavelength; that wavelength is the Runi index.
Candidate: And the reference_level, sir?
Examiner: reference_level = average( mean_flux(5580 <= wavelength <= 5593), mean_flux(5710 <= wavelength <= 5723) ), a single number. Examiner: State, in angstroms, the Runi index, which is 5672.01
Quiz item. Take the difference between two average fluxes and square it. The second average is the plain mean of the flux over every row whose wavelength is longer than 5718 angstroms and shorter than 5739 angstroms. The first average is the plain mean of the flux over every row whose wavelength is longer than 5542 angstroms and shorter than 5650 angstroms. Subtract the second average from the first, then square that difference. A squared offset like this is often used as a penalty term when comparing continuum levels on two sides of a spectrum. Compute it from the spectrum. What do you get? 1.1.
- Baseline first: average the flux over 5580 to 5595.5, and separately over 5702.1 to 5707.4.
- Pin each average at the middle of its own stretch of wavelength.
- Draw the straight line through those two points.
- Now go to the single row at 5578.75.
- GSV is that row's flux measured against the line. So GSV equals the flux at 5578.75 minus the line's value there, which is 1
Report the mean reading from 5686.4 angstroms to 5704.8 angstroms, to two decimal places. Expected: 15.19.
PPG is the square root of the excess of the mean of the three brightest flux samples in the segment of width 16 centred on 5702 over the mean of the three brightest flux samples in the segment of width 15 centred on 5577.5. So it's 1.26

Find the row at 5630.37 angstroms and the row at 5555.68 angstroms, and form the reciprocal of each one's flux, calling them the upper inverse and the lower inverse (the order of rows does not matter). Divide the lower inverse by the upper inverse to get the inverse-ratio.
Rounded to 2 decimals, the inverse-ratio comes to 1.01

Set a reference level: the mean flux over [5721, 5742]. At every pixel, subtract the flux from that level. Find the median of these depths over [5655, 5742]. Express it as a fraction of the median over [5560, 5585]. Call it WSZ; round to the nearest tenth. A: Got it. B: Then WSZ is 0.1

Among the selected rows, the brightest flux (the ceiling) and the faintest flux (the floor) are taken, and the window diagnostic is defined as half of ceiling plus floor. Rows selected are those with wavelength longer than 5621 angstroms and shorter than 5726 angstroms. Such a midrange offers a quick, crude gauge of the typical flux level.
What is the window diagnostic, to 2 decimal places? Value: 17.35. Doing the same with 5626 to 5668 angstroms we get 18.25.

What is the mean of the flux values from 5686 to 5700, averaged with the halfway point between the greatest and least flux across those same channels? 14.1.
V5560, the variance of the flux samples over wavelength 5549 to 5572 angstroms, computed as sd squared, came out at 3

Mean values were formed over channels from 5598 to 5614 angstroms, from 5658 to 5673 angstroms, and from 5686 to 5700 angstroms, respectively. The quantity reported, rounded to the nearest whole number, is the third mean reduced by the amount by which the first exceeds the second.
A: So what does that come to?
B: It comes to 13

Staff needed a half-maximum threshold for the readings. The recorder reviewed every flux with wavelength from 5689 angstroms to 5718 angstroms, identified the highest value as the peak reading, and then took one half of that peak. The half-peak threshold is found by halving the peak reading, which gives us 11.4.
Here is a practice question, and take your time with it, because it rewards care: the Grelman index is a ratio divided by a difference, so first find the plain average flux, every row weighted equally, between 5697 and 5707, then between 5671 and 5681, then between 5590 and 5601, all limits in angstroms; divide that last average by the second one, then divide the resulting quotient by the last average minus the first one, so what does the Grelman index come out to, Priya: 2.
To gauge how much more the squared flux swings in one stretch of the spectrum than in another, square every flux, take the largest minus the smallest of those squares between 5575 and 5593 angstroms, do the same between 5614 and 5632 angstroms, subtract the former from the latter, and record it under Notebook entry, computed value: 34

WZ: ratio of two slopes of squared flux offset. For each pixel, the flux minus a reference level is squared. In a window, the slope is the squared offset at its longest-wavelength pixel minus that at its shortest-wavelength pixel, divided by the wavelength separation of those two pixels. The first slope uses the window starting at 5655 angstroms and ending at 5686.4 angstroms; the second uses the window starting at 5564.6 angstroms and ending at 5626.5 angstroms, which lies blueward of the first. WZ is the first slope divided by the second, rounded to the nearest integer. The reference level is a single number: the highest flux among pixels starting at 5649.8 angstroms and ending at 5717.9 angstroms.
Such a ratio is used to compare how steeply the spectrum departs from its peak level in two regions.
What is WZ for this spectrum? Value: -3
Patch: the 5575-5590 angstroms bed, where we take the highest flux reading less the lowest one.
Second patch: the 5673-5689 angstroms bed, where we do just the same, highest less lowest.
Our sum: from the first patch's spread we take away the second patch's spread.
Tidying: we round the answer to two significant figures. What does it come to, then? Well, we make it -1.4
